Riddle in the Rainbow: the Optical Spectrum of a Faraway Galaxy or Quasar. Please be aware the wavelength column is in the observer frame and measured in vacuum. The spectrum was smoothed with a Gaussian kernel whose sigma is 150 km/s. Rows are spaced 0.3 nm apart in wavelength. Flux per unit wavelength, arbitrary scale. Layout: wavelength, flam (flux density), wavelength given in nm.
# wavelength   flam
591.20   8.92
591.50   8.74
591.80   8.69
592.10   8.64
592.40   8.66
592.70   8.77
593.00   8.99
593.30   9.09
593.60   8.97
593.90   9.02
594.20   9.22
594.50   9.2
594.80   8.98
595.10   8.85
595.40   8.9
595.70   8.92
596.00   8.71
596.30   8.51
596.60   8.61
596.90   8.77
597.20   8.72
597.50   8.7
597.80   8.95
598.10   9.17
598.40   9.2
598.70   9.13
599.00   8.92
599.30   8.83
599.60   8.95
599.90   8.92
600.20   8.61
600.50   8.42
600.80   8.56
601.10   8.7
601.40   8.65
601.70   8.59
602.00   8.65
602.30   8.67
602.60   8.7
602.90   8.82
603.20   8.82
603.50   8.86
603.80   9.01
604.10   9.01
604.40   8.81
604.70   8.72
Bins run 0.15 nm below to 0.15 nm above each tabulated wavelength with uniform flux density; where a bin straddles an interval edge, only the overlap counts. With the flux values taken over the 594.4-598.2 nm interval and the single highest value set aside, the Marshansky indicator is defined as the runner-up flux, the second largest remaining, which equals 9.17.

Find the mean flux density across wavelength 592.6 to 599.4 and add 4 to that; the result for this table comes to 12.9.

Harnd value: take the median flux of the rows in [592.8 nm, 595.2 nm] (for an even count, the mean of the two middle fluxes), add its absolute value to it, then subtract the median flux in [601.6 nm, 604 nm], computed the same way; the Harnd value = 9.25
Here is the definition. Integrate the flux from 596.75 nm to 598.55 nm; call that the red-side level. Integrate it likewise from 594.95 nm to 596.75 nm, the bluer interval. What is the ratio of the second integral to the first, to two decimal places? 0.98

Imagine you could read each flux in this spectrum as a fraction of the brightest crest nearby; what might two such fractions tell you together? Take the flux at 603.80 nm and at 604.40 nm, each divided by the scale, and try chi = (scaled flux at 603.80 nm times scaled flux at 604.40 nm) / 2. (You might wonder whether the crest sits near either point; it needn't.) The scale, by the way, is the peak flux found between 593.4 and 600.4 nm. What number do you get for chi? 0.467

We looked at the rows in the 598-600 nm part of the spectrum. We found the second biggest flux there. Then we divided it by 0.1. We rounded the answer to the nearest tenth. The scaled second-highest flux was 91.7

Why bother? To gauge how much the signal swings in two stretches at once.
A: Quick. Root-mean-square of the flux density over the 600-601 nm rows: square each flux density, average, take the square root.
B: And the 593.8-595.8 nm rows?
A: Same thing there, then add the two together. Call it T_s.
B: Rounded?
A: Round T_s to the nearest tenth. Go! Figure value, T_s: 17.5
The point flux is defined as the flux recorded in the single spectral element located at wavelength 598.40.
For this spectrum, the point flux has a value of 9.2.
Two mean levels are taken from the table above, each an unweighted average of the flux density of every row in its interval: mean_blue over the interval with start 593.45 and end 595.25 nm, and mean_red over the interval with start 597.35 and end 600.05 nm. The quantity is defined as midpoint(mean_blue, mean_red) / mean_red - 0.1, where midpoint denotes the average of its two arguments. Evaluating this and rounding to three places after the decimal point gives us 0.904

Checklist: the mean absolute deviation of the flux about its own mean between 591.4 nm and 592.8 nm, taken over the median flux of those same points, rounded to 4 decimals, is 0.0051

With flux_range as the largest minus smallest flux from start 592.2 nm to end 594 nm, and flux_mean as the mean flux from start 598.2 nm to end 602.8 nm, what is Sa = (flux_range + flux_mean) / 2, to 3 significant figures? 4.60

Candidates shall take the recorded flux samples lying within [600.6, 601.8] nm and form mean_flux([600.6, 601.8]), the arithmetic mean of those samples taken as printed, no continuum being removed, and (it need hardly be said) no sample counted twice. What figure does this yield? 8.62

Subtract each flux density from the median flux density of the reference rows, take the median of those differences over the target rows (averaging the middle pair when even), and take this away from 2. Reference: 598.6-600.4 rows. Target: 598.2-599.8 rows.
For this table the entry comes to 2.03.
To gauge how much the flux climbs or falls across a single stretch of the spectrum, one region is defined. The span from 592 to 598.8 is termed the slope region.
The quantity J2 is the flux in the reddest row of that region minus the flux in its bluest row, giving 0.5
